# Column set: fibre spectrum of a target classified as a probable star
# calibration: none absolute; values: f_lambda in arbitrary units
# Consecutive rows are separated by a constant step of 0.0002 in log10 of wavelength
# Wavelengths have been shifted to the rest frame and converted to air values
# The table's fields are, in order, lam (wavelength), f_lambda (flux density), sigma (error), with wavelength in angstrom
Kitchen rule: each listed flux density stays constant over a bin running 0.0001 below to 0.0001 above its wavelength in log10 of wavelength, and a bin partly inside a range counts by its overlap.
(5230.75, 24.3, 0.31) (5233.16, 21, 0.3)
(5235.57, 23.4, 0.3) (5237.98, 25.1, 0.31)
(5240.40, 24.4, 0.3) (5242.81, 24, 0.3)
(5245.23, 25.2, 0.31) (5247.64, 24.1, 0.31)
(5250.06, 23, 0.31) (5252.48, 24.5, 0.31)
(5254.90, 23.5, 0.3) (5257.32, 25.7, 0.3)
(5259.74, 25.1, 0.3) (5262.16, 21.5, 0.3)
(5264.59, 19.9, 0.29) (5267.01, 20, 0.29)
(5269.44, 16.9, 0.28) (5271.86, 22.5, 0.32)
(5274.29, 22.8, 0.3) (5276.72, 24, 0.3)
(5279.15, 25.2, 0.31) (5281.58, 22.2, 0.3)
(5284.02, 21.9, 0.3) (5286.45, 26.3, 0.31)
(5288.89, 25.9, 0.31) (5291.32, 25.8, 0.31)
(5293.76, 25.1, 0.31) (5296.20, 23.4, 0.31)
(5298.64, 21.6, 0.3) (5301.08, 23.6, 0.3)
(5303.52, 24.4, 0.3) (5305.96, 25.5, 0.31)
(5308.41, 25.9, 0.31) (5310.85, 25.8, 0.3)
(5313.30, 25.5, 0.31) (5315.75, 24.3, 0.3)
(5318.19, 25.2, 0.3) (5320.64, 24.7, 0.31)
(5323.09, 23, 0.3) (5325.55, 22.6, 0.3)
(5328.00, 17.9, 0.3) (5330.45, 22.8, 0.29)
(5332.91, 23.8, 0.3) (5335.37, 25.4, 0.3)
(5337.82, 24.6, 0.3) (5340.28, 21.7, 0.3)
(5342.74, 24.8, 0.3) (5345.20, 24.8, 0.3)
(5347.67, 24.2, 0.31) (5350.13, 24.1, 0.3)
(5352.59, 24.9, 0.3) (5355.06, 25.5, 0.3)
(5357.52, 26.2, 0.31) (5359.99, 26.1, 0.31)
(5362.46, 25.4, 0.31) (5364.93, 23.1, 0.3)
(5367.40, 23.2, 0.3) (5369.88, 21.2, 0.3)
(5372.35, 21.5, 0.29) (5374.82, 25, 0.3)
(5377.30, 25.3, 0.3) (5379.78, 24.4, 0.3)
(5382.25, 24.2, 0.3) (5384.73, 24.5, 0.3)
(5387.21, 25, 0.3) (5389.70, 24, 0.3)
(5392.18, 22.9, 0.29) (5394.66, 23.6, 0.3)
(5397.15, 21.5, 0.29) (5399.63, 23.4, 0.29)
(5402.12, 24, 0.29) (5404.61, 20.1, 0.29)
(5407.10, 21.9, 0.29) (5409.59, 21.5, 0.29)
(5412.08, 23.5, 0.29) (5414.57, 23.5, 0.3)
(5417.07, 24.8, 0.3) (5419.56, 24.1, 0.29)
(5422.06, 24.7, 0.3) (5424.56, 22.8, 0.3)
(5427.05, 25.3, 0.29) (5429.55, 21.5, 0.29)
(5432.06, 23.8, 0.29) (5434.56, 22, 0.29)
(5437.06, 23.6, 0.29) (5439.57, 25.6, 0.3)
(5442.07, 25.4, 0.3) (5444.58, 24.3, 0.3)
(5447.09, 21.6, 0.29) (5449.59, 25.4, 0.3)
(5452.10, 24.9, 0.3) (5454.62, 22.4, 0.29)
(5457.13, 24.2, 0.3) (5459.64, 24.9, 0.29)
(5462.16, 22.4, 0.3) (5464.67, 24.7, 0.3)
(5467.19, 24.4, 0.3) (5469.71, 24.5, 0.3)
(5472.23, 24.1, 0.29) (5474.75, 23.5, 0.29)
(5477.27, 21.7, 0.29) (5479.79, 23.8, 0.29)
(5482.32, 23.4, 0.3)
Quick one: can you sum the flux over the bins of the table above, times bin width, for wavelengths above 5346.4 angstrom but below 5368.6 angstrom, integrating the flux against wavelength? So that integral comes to 549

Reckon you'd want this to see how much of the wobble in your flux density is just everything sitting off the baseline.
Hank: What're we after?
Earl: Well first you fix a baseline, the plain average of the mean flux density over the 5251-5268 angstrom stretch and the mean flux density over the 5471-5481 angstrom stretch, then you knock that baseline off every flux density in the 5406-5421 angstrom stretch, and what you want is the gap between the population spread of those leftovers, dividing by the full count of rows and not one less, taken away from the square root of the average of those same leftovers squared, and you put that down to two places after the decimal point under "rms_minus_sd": 0.01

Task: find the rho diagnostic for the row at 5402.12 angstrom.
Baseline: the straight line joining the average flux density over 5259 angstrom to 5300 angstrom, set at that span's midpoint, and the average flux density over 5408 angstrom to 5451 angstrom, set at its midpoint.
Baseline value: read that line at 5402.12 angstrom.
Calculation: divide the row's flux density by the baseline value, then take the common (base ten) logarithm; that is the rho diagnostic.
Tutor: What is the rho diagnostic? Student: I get 0.008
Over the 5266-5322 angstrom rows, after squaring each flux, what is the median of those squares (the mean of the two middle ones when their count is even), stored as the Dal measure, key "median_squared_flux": 595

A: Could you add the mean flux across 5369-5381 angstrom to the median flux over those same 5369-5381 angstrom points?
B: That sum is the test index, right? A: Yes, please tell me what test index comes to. 47.9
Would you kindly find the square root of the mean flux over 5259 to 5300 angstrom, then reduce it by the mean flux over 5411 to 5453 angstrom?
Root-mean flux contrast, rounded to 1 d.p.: -19.1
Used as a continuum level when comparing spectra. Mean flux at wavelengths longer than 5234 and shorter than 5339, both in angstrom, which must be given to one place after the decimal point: 23.7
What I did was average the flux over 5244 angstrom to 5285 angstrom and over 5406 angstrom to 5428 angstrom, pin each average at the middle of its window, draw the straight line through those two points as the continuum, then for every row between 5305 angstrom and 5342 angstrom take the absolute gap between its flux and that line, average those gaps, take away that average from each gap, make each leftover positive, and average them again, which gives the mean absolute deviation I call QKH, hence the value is 1.0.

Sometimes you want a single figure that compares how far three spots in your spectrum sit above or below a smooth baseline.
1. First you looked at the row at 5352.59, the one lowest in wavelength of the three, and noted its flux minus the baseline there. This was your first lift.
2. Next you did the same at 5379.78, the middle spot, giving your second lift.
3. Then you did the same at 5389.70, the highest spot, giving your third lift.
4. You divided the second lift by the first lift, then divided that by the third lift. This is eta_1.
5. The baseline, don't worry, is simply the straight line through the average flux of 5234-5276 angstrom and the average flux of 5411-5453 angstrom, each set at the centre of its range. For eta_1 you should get 1.9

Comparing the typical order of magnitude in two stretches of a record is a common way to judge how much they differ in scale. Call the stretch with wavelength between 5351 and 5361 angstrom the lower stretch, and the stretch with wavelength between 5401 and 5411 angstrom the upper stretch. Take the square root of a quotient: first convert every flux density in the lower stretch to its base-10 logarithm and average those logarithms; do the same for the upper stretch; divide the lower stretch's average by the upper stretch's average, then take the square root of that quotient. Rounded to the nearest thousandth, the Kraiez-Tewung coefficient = 1.026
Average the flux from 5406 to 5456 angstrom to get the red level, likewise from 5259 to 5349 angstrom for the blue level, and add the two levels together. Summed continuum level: 47.2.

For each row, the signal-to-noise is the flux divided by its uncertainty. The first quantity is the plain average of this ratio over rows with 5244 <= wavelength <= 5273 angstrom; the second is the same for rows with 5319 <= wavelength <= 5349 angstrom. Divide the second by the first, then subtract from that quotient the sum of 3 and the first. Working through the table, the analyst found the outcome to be -77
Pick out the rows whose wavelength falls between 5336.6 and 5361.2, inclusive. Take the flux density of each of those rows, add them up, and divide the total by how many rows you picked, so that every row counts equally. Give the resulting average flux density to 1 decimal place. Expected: 24.7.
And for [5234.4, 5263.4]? 24.1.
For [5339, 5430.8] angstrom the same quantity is 23.7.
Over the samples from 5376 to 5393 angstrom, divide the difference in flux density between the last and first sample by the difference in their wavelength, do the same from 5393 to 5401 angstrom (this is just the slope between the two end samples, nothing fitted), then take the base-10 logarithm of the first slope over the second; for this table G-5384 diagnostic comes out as 0.60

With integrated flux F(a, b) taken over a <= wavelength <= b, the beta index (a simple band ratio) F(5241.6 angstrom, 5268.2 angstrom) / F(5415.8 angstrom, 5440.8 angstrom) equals 1.0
